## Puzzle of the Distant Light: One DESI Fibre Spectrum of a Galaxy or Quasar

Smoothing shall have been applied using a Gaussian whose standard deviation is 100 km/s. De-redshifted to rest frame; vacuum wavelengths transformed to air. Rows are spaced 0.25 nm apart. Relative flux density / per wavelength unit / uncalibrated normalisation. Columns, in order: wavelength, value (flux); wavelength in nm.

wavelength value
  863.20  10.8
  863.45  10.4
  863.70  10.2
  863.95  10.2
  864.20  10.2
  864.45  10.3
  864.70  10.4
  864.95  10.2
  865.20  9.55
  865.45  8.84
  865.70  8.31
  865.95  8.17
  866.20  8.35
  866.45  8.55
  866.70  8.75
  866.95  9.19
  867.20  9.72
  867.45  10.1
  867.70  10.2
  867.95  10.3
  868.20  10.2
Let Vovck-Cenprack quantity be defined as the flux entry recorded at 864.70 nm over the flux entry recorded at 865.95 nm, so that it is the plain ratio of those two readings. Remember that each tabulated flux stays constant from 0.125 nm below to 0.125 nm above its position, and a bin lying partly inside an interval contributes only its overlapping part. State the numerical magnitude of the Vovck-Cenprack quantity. 1.27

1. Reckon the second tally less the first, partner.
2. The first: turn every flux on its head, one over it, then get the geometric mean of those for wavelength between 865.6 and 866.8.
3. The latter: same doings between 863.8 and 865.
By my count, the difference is -0.021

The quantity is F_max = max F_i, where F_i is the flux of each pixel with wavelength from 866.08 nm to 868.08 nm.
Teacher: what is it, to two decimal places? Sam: 10.30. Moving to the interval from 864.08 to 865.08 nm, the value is 10.40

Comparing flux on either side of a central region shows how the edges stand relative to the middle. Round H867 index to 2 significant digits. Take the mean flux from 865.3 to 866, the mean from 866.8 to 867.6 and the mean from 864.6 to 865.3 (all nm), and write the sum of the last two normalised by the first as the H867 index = 2.3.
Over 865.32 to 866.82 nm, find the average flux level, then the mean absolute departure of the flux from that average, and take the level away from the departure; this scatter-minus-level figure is -8.3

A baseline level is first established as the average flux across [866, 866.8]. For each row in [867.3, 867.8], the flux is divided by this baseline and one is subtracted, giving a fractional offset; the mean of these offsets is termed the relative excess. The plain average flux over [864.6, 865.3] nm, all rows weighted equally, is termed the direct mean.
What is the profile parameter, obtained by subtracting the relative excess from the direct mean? 9.9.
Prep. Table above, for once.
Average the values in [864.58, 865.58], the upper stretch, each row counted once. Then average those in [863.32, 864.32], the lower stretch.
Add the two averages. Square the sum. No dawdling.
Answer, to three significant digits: 400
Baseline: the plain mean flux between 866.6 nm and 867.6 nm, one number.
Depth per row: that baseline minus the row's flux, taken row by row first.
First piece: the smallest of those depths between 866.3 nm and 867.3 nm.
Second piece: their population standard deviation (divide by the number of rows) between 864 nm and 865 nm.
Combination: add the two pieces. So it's -0.2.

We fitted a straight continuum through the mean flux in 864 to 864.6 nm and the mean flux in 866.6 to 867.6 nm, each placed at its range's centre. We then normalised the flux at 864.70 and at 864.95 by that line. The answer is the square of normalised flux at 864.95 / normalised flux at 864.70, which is 0.98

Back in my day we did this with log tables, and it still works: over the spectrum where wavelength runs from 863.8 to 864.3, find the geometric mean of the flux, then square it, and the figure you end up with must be 104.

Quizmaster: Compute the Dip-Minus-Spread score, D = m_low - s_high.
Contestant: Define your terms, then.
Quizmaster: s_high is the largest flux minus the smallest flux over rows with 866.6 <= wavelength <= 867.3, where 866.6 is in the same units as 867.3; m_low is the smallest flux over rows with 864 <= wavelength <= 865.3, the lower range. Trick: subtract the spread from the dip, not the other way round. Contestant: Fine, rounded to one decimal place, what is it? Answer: 8.6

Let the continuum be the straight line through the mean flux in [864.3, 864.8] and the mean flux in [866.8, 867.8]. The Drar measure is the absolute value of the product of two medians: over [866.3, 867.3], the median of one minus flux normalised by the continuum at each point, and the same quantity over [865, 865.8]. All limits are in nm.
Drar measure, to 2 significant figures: 0.012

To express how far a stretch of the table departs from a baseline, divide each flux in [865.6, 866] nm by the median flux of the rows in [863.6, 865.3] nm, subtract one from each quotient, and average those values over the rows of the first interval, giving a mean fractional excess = -0.19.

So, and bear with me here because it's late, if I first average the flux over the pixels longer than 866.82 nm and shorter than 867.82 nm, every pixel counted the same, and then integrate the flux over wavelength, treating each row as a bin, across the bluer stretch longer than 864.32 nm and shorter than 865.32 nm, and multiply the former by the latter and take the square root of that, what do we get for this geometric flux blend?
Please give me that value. 10.0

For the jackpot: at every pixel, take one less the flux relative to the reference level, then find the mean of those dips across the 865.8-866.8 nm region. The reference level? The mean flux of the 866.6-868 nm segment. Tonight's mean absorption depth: 0.13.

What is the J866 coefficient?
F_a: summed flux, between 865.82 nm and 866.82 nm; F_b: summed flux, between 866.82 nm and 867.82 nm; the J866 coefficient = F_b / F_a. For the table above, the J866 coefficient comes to 1.16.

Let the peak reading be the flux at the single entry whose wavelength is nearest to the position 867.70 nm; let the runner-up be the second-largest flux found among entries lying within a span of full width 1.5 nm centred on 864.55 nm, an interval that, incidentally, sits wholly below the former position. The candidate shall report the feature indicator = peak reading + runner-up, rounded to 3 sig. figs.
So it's 20.5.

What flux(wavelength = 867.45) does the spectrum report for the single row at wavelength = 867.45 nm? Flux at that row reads 10.1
